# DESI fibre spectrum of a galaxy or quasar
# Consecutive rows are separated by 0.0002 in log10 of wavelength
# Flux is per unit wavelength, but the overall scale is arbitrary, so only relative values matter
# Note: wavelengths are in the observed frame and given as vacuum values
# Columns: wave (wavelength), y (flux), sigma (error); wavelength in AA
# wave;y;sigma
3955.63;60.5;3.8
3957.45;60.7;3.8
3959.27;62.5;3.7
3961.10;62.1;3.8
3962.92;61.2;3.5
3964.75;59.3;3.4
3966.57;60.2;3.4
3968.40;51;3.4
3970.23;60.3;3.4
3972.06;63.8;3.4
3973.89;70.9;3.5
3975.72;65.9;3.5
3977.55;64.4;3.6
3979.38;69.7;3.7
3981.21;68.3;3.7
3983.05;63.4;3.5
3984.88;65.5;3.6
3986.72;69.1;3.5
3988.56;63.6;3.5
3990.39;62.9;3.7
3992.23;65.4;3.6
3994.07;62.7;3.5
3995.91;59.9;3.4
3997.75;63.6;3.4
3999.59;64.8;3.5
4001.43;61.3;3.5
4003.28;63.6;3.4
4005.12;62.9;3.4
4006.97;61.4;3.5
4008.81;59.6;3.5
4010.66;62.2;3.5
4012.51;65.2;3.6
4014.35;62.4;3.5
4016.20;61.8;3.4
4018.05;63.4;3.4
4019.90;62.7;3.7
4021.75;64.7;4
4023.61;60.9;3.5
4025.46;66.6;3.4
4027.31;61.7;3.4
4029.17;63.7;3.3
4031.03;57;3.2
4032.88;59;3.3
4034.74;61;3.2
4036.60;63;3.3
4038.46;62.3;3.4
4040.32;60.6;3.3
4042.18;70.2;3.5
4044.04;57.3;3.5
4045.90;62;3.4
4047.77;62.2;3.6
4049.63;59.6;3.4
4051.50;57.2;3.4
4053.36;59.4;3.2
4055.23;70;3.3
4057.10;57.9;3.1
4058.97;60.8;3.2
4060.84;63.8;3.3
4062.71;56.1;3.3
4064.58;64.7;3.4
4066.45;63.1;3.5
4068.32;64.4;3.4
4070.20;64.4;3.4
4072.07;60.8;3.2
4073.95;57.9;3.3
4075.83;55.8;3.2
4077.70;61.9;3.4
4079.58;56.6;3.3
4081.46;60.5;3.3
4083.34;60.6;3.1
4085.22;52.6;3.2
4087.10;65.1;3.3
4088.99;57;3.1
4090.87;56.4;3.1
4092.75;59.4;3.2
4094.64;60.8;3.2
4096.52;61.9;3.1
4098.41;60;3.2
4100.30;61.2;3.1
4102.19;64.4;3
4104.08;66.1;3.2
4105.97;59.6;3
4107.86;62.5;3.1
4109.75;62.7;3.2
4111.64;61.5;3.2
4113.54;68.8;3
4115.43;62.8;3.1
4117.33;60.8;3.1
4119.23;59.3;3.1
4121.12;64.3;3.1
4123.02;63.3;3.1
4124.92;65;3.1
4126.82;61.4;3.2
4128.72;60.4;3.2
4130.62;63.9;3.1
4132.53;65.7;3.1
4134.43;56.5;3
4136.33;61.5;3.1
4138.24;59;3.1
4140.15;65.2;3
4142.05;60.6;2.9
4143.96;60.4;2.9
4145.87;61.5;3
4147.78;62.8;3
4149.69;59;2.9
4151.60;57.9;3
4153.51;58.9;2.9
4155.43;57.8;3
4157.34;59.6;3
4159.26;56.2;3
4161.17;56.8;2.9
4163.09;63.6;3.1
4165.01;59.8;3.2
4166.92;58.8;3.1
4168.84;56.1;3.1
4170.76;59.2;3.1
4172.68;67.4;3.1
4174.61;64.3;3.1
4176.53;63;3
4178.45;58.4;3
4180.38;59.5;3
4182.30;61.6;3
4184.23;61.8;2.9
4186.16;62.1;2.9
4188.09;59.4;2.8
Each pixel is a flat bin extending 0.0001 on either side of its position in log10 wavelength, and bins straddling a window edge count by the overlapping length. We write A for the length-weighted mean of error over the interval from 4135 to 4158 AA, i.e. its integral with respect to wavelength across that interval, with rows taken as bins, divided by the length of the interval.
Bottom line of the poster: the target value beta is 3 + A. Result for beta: 5.98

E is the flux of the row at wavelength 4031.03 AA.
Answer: 57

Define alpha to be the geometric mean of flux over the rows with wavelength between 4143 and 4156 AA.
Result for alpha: 59.7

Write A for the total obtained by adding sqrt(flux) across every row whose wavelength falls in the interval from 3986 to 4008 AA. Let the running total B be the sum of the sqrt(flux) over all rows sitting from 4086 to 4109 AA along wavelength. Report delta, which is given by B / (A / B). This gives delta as 92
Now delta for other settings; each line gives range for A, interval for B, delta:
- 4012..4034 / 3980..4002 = 98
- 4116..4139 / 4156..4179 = 92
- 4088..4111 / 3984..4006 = 98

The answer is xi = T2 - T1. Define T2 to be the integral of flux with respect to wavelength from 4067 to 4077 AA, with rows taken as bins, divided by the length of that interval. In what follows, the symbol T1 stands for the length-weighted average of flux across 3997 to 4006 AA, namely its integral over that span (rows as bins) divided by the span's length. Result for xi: -2.4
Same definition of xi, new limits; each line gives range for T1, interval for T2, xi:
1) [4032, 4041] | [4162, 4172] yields -1.5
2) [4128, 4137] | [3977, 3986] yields 4.7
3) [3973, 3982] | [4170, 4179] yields -5.2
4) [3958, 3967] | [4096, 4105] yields 1.6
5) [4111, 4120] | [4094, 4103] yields -1.0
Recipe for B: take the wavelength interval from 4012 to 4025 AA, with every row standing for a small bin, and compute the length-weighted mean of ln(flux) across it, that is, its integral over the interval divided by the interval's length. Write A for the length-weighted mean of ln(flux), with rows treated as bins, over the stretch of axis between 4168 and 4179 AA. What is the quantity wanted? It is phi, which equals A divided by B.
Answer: 0.99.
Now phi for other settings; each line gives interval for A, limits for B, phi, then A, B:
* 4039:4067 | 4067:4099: 1.01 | 4.12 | 4.09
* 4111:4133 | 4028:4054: 1.01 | 4.14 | 4.11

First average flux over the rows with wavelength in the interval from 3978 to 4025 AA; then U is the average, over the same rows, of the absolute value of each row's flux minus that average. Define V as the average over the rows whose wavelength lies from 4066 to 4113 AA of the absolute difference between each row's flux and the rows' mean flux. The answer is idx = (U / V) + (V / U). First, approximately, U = 1.89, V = 2.49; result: 2.08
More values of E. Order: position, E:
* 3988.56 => 63.6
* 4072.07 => 60.8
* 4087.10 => 65.1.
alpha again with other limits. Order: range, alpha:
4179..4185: 61.0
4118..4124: 62.3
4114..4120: 60.9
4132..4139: 60.6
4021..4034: 61.9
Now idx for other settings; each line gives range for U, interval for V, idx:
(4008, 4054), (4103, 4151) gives 2.00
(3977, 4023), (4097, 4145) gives 2.03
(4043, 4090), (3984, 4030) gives 2.42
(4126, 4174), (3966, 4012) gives 2.02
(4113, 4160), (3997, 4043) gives 2.08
